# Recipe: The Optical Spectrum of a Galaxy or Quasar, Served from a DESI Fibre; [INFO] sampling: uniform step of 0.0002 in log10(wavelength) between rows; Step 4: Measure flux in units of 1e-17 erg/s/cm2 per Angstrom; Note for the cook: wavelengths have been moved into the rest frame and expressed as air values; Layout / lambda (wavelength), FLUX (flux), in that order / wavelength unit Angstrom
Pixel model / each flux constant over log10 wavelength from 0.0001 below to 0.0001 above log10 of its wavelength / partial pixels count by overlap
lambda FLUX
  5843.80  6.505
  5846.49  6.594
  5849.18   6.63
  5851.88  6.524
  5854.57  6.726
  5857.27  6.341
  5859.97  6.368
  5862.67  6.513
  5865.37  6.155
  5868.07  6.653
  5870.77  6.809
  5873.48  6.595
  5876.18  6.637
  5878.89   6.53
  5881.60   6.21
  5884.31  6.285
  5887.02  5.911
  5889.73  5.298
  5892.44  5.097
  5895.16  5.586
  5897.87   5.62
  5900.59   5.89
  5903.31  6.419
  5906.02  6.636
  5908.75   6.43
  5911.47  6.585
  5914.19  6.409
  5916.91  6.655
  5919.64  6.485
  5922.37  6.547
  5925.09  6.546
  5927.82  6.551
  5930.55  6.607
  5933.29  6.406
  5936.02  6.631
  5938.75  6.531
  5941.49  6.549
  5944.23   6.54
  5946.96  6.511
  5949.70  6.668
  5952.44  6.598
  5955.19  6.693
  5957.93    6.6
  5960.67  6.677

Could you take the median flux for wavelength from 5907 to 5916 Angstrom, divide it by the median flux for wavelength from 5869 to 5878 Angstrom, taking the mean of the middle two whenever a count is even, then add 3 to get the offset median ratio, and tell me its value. 3.97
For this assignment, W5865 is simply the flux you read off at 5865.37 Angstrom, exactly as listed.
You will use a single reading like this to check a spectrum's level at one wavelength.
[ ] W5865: 6.155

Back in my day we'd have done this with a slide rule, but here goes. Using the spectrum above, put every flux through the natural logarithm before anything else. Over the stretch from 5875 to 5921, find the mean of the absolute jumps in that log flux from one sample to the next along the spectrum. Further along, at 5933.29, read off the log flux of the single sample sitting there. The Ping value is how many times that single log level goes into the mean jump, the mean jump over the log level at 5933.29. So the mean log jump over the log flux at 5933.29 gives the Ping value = 0.0235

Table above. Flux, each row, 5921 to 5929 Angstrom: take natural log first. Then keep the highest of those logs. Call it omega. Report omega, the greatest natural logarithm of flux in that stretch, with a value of 1.88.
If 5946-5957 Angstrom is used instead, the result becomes 1.90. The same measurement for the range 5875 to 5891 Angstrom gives 1.89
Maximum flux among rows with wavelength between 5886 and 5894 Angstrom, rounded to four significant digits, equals 5.911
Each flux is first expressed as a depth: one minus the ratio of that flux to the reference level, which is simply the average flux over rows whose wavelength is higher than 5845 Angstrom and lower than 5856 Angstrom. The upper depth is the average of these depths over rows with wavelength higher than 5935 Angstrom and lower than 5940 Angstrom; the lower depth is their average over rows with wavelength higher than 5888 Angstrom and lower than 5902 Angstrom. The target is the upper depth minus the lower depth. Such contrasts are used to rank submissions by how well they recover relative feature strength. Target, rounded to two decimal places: -0.16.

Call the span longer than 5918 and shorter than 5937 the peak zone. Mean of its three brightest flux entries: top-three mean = 6.60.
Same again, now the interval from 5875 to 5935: 6.64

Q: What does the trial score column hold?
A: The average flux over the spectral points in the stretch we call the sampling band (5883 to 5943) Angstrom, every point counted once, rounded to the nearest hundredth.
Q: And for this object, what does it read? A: 6.26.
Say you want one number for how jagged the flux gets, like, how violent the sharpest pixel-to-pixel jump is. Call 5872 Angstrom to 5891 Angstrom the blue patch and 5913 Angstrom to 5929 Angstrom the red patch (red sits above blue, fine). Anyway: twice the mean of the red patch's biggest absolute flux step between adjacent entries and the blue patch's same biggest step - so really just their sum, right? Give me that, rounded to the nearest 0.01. 0.86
